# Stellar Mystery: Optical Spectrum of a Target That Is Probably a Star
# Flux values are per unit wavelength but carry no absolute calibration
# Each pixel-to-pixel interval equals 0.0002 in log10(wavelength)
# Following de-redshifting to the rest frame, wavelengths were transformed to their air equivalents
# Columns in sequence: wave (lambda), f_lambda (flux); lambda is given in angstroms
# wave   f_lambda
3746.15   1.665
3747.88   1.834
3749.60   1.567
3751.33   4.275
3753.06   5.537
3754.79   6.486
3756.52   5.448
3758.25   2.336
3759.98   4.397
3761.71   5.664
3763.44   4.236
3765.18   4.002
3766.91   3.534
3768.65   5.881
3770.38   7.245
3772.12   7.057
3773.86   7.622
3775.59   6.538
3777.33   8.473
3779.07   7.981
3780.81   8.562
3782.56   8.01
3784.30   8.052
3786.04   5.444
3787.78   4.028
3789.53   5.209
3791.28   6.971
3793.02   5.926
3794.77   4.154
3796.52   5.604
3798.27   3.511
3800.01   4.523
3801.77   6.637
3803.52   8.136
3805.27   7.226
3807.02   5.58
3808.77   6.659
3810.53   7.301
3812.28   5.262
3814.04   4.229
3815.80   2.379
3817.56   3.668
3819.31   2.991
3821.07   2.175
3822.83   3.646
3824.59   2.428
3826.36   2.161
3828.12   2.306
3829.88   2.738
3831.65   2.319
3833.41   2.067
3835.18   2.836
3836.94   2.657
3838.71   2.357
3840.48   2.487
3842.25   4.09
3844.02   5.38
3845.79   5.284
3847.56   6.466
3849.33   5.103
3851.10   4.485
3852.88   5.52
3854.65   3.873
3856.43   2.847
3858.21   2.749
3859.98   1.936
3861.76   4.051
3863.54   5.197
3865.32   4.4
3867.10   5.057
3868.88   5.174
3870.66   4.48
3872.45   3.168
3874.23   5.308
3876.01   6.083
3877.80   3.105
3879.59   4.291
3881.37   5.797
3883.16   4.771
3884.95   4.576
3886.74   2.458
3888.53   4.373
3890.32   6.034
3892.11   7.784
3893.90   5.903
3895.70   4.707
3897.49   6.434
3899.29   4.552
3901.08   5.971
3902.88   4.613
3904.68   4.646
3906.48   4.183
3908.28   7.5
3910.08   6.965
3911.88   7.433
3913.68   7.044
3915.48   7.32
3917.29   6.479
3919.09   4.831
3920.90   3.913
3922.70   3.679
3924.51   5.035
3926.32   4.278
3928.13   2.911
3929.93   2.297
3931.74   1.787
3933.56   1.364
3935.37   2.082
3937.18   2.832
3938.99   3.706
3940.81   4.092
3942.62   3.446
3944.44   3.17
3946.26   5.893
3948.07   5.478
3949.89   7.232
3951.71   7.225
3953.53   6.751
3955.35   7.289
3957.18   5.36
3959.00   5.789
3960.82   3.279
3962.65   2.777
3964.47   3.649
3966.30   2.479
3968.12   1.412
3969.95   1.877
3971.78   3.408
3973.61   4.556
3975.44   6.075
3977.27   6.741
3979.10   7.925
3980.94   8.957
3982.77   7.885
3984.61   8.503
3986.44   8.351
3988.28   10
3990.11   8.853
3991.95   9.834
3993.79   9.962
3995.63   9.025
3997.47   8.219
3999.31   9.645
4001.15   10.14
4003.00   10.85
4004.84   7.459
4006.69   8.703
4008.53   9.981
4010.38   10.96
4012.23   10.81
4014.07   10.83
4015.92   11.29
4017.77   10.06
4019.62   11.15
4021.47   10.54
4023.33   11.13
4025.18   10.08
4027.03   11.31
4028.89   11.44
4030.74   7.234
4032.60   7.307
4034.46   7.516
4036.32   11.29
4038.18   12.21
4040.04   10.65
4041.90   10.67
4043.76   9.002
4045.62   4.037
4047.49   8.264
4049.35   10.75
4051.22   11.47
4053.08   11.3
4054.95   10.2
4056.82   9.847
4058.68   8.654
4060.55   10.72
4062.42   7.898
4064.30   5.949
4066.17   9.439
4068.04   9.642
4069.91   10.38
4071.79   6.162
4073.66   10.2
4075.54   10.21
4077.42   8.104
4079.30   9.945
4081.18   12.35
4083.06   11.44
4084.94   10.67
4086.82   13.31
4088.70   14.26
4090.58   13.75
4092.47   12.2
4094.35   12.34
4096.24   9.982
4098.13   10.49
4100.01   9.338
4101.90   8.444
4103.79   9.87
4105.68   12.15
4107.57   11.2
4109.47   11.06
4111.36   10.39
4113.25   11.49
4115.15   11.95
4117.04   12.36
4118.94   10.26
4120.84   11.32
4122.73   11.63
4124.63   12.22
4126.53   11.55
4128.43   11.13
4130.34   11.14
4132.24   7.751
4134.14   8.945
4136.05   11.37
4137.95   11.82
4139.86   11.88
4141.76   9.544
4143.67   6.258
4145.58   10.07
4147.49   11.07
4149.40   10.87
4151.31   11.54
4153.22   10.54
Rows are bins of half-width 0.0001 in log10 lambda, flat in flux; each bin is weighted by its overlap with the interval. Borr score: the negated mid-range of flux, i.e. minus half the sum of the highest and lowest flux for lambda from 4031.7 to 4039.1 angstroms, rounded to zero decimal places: -10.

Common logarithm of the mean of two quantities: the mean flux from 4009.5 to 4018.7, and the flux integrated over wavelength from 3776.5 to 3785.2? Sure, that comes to 1.61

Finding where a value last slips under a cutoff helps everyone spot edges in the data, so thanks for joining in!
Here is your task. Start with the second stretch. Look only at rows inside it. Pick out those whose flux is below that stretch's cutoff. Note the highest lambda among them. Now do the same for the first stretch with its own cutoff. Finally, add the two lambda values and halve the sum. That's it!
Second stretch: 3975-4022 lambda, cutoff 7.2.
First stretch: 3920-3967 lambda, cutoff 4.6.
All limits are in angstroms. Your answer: 3971.8 angstroms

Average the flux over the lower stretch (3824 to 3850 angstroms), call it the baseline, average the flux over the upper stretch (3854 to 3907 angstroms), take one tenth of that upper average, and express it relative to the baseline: 0.14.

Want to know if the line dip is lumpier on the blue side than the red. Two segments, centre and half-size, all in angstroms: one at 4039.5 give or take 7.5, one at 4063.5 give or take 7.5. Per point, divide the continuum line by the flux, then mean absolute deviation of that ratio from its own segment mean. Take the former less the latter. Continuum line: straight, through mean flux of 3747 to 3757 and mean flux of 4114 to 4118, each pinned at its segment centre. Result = 0.2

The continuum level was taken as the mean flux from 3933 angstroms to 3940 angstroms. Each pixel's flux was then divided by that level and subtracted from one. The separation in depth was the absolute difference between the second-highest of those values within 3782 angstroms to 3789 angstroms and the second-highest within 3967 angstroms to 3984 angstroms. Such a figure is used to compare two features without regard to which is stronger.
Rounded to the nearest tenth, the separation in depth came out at 1.4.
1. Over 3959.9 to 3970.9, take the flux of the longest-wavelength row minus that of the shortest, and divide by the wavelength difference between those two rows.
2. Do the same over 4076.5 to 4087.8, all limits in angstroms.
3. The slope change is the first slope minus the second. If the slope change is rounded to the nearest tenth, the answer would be -0.7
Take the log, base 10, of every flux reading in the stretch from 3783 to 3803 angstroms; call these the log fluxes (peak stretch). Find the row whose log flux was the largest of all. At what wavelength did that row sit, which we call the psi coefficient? 3784.30 angstroms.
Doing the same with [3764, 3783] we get 3780.81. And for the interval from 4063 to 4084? 4081.18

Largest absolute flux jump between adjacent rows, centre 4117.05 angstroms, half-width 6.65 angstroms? 2.1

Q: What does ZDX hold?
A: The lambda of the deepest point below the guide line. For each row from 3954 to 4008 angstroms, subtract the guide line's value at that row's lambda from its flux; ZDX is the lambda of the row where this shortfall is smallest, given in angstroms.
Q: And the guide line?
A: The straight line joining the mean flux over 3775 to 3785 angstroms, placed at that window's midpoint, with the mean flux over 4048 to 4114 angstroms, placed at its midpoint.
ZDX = 3968.12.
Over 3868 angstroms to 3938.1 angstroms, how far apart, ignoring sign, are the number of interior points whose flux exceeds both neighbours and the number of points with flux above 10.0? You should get 10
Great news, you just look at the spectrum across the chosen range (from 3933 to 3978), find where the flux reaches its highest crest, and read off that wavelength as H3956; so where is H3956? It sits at 3955.35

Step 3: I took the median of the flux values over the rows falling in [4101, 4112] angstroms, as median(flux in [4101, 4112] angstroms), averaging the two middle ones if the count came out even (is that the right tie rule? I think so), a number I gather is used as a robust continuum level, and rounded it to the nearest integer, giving 11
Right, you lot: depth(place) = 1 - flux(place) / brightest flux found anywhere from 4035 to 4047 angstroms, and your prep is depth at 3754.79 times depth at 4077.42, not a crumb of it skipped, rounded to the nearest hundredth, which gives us 0.16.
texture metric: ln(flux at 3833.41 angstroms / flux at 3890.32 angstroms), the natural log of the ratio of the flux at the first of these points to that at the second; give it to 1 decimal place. -1.1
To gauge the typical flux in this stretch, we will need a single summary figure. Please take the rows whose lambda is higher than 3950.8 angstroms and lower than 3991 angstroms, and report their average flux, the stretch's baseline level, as 5.9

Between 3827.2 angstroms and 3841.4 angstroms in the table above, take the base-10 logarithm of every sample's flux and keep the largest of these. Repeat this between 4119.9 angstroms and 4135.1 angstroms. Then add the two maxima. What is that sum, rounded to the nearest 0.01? 1.54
